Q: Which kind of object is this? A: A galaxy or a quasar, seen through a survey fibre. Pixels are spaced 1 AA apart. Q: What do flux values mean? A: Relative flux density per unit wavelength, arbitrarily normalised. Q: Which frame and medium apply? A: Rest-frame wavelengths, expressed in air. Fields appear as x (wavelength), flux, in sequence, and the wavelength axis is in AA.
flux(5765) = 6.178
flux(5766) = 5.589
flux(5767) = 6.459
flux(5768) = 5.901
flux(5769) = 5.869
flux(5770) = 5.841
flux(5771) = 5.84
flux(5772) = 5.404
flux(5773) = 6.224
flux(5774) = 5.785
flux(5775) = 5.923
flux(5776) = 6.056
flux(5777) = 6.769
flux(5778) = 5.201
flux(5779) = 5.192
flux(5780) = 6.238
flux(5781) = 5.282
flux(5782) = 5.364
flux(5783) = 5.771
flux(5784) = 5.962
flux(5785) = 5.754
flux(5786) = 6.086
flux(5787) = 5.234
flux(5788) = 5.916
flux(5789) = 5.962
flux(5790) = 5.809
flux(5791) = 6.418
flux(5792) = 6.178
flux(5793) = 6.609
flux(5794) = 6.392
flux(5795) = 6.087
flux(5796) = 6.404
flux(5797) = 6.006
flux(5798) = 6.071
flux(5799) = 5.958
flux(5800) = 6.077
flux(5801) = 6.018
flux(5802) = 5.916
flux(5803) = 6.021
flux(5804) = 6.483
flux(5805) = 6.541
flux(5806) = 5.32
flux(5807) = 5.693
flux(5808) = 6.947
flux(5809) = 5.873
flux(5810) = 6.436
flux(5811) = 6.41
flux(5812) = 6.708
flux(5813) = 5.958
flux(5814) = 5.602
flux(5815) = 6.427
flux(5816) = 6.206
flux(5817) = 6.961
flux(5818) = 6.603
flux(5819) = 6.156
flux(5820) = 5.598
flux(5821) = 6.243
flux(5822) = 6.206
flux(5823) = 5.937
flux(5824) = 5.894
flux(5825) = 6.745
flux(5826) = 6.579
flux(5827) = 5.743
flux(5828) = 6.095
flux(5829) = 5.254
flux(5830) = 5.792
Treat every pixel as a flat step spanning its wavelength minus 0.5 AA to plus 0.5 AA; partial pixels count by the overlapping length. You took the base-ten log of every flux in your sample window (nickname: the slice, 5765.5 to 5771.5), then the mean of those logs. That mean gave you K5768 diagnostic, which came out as 0.772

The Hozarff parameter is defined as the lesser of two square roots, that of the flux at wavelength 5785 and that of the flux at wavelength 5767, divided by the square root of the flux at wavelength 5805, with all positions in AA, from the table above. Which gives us 0.94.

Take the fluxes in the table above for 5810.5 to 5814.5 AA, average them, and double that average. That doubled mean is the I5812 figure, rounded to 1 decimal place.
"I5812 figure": 12.3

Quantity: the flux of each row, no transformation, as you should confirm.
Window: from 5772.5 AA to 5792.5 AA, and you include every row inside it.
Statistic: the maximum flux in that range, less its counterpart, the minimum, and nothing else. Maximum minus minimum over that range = 1.6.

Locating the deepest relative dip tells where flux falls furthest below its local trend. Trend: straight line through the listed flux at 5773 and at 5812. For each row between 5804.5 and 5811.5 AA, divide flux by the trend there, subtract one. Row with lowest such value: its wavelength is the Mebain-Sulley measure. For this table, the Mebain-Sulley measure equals 5806 AA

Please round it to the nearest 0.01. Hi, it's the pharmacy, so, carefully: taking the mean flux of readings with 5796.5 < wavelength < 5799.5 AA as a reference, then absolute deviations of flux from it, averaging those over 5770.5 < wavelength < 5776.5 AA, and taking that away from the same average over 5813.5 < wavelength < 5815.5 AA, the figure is 0.19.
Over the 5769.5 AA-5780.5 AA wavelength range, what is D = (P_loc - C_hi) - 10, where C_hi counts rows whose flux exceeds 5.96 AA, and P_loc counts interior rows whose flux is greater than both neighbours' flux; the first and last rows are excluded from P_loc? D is -12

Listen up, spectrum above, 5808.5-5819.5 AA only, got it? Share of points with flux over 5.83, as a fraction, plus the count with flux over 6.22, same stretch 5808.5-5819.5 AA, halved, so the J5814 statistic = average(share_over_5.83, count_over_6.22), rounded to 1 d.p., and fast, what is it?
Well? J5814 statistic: 3.5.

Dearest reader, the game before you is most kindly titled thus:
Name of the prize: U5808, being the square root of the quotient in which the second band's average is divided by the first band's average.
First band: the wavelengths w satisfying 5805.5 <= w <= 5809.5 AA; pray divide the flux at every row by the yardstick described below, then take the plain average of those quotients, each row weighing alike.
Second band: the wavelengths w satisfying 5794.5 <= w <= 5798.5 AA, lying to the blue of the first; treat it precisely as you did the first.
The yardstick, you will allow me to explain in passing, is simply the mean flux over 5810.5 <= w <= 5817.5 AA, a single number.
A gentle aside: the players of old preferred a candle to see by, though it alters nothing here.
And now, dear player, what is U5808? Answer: 1.02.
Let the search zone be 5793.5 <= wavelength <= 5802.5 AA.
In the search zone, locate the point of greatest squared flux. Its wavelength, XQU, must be 5796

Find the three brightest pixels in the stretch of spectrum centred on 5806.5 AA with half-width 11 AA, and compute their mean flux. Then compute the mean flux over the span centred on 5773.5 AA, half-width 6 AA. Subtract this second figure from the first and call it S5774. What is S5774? 1.04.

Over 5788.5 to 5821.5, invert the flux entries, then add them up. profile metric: 5.4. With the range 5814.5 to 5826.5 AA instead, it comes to 1.9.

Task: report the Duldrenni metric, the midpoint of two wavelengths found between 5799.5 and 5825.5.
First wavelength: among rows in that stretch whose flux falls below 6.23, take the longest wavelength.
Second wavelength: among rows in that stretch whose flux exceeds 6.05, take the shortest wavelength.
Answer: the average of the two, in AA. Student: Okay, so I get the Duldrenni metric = 5812 AA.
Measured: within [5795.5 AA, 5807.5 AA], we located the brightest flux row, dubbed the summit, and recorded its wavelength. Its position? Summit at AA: 5805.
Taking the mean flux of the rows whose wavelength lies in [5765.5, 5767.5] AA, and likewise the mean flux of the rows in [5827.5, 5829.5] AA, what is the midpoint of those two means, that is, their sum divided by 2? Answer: 5.85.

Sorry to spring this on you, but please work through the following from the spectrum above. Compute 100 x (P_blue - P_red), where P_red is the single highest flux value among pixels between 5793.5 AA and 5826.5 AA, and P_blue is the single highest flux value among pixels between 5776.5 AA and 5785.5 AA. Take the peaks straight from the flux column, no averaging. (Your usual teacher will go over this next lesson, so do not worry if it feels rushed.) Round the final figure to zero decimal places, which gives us -19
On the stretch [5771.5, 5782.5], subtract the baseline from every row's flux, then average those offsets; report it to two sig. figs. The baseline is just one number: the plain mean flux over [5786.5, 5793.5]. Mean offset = -0.25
